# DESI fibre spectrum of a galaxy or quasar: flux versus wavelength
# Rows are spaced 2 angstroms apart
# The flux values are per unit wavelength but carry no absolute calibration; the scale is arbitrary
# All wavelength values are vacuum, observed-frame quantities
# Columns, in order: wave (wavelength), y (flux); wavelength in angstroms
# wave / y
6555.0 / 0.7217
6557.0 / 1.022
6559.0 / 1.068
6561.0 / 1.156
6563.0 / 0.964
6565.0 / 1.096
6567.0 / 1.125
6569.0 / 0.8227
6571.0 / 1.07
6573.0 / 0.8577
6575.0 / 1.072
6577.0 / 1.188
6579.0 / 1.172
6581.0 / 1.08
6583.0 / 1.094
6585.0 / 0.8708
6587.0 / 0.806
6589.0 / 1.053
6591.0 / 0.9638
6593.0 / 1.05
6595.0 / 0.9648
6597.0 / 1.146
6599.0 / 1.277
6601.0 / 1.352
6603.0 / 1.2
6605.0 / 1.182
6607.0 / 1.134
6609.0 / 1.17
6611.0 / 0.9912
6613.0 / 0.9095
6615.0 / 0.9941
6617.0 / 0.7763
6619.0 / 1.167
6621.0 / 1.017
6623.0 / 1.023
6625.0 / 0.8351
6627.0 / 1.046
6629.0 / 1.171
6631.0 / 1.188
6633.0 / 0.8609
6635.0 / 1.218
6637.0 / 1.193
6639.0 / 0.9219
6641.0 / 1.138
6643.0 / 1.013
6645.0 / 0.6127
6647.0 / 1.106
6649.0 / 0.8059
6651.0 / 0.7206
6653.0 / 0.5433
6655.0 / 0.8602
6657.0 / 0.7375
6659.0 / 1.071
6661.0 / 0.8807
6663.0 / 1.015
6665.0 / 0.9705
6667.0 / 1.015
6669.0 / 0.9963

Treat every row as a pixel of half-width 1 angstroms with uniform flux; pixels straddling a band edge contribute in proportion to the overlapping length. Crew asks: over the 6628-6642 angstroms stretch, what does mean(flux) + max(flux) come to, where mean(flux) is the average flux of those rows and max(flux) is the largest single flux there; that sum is 2.32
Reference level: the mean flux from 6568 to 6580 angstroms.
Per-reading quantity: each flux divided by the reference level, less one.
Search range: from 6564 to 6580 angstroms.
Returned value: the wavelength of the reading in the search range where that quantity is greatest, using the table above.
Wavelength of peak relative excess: 6577.0 angstroms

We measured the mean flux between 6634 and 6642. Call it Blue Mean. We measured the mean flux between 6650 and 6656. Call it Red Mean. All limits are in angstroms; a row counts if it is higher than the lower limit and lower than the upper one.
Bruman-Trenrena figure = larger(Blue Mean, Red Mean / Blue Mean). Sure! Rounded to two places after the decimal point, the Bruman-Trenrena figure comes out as 1.12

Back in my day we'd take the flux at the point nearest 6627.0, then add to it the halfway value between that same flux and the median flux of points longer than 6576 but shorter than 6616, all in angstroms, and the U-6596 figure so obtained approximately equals 2.11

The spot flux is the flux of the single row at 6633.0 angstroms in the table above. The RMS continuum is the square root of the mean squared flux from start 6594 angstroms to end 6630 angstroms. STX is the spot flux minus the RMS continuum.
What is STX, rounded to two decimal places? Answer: -0.22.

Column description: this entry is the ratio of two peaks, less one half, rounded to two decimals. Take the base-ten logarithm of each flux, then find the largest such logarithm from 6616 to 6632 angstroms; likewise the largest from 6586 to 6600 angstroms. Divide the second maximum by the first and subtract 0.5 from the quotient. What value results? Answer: 0.92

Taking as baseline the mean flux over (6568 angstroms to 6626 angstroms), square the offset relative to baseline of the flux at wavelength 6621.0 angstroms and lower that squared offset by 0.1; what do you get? -0.099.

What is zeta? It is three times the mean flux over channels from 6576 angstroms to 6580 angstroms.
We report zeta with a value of 3.54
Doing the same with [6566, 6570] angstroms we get 2.92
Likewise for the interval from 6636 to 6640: 3.17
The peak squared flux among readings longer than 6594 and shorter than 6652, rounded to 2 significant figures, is 1.8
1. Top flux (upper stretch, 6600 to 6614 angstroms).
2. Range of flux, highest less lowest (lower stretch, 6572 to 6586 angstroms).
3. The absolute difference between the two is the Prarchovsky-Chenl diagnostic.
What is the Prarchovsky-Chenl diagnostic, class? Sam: 1.02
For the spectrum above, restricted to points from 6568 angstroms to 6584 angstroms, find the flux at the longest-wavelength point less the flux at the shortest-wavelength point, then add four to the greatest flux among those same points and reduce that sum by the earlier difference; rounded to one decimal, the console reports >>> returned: 4.9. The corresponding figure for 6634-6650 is 5.6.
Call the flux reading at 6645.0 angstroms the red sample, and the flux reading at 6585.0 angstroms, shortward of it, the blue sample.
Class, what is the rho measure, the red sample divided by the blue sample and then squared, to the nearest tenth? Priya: 0.5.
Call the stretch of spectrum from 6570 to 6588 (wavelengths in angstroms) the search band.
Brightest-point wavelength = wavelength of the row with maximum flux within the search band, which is 6577.0 angstroms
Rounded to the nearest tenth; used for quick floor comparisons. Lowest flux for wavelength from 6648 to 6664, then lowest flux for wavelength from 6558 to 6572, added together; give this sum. 1.4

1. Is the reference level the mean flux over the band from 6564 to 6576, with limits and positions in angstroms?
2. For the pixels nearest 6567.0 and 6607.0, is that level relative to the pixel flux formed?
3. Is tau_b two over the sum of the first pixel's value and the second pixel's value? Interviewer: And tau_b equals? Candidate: 1.12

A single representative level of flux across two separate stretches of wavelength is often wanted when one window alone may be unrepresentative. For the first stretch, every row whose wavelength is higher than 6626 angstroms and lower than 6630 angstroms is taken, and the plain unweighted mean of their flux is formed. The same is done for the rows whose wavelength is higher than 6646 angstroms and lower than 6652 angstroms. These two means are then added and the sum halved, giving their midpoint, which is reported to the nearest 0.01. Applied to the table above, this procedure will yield 0.99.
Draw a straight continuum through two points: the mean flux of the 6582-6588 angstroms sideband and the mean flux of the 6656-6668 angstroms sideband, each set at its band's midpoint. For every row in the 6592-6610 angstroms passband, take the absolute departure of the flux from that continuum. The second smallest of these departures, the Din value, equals 0.124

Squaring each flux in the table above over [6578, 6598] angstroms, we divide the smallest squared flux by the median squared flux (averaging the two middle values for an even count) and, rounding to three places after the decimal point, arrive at 0.588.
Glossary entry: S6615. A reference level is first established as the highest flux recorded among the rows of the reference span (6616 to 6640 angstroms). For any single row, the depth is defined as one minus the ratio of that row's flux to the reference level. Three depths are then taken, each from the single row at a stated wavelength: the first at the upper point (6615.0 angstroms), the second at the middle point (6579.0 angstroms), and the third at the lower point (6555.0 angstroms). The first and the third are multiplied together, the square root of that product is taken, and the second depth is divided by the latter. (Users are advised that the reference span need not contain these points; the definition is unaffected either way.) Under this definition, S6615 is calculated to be 0.1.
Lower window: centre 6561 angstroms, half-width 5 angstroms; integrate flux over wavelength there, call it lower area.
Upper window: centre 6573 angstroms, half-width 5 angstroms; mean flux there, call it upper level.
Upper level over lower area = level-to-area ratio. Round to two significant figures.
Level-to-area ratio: 0.094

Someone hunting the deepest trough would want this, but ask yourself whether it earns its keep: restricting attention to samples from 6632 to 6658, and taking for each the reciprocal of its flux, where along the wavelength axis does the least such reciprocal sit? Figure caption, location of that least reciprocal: 6635.0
